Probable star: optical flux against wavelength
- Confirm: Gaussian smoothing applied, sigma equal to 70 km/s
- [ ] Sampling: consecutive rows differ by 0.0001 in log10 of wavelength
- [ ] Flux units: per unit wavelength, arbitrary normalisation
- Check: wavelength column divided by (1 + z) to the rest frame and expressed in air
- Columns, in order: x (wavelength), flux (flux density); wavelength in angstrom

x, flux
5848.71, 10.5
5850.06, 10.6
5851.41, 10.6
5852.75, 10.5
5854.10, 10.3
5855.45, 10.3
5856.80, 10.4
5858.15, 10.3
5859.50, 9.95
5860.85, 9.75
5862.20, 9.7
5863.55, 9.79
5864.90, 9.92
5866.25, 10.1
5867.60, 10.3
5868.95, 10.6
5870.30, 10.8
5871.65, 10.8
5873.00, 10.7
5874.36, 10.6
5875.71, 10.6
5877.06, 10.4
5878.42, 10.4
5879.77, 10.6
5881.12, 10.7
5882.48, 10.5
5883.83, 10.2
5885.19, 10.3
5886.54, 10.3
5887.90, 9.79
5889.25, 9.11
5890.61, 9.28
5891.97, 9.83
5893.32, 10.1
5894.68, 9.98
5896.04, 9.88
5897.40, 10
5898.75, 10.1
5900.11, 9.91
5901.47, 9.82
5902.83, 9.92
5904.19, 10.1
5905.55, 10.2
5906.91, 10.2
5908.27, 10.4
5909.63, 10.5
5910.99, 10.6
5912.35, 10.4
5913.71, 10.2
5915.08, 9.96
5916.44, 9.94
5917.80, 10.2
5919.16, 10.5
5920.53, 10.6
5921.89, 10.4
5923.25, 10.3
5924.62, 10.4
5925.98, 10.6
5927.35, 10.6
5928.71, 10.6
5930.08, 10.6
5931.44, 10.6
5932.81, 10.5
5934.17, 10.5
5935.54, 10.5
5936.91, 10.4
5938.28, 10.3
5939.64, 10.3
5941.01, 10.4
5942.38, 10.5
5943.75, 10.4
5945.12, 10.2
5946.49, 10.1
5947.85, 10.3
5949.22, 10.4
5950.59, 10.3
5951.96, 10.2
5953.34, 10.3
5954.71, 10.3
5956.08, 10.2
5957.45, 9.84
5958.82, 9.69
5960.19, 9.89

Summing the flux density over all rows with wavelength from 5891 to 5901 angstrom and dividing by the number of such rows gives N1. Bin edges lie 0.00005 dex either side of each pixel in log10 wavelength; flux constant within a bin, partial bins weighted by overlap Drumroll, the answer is 10.0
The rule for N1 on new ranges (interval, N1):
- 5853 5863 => 10.1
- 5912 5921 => 10.3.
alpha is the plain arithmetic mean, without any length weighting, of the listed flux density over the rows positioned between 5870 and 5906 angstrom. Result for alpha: 10.2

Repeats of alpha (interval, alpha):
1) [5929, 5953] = 10.4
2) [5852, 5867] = 10.1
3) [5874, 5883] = 10.5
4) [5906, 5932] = 10.4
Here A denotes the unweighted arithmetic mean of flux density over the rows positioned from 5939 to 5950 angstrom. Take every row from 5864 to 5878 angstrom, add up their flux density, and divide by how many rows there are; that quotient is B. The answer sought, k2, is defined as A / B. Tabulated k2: 0.99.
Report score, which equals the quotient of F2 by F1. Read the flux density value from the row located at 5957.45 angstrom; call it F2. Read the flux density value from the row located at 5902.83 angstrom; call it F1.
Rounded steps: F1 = 9.92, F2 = 9.84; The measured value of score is 0.99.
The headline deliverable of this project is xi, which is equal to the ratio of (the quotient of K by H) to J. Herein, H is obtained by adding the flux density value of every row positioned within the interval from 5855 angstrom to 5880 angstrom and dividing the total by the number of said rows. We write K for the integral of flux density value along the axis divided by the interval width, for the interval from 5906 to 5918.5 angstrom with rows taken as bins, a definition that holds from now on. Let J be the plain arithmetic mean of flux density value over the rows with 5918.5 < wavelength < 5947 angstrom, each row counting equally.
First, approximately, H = 10.3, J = 10.4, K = 10.3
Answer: 0.095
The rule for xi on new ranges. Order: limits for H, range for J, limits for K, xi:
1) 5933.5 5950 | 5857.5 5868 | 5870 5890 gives 0.100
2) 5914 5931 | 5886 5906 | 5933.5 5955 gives 0.101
